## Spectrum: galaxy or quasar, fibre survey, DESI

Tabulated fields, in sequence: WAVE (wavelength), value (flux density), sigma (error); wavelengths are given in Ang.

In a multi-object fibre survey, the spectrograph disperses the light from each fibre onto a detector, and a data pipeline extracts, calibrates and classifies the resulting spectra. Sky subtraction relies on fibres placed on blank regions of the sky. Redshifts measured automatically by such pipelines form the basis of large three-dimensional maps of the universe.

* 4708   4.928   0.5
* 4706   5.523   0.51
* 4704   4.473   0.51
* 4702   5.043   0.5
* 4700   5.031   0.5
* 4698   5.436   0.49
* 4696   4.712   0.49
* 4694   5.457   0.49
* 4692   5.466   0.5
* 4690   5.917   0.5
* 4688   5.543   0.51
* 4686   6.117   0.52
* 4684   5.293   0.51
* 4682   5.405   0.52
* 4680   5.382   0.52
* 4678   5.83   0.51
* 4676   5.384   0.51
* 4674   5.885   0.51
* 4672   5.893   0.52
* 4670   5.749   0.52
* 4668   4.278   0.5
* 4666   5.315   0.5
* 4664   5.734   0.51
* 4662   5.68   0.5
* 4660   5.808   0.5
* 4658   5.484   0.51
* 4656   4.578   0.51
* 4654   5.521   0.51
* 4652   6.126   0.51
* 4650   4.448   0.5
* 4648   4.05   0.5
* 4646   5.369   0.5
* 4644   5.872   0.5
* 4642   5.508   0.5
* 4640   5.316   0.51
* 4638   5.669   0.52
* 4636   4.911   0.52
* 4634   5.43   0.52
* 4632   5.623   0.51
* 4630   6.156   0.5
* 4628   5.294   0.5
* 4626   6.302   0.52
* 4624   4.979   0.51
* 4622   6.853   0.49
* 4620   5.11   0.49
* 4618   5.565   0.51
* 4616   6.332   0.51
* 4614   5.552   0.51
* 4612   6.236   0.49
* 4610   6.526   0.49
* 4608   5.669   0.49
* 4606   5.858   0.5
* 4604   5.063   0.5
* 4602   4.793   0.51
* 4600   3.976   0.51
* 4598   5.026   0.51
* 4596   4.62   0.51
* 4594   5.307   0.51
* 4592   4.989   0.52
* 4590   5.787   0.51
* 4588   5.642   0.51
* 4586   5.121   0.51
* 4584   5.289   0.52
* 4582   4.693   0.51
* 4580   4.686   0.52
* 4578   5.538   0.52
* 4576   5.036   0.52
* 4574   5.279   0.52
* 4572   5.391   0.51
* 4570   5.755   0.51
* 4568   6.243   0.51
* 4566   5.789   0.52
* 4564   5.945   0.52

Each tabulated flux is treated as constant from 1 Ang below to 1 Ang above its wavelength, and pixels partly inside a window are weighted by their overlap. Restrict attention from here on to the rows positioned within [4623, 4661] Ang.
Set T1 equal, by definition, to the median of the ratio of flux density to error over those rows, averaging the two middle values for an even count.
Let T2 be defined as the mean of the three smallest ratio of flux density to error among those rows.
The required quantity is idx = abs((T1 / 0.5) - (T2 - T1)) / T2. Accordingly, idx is 2.726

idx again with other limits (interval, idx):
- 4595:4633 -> 2.741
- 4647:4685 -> 2.787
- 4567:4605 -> 2.523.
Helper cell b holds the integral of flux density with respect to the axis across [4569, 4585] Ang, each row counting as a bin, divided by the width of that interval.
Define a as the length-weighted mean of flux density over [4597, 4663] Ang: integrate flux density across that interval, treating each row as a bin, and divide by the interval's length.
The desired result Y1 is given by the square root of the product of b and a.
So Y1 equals 5.34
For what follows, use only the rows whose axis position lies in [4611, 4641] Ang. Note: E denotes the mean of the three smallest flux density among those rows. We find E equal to 5.0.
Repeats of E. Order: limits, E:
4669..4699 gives 5.1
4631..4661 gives 4.4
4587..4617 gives 4.5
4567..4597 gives 4.7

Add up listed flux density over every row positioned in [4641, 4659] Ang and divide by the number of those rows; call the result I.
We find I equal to 5.2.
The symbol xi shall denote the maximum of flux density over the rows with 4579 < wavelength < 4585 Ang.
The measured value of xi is 5.289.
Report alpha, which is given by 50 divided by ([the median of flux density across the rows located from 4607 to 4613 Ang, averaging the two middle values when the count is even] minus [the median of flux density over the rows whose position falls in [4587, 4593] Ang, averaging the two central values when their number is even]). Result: 84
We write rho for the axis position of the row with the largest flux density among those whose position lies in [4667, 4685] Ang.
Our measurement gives 4672 Ang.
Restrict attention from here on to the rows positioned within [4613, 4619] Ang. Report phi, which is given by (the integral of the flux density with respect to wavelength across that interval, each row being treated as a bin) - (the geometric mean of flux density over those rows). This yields 29.1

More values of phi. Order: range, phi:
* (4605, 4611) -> 30.1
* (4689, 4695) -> 28.1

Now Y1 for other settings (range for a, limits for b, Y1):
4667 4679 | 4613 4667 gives 5.50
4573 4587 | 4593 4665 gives 5.27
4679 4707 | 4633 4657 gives 5.29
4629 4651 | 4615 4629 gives 5.54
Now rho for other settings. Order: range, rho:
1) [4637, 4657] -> 4652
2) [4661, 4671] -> 4670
